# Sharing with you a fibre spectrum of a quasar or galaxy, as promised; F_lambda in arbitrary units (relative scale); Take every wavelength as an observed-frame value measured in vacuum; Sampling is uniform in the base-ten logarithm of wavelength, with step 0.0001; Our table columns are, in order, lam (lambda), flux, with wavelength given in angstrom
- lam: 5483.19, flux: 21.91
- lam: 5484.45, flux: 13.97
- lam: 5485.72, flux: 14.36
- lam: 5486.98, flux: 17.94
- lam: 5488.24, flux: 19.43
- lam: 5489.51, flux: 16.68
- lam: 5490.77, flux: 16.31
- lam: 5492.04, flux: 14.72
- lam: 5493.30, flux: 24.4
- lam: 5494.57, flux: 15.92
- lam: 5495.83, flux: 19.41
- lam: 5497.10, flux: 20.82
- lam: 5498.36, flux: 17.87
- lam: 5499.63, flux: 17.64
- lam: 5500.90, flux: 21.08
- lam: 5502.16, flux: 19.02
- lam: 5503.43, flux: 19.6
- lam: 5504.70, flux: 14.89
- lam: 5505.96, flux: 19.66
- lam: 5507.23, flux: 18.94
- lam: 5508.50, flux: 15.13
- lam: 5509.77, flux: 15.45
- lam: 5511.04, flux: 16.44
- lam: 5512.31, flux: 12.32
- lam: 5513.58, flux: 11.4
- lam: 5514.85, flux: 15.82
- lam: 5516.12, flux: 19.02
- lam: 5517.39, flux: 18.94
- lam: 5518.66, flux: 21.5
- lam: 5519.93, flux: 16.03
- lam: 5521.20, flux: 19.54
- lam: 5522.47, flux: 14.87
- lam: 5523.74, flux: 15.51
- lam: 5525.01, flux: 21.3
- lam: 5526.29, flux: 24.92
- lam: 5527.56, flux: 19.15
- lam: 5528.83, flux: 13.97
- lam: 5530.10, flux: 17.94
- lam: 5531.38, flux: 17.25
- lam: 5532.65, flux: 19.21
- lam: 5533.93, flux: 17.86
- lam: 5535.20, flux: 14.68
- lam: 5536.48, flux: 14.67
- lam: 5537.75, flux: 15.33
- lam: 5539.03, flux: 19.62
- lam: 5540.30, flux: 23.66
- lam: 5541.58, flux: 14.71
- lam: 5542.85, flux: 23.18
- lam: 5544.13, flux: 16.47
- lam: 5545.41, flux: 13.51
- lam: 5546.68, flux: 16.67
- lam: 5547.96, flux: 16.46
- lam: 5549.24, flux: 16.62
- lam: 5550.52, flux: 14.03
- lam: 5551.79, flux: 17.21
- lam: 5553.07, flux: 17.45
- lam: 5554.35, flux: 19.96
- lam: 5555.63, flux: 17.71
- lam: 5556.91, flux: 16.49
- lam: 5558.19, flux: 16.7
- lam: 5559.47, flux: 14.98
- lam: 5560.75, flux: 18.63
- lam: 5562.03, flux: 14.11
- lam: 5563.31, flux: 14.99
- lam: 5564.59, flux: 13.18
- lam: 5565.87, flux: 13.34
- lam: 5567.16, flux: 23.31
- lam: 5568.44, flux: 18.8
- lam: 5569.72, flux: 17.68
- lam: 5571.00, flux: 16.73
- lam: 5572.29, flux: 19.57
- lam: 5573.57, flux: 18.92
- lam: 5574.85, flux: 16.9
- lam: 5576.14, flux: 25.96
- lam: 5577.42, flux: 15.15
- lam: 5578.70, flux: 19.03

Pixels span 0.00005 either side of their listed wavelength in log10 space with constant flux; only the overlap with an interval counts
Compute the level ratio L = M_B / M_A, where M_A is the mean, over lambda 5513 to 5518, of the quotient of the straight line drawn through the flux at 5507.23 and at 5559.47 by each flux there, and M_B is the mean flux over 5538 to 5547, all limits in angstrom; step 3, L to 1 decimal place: 15.5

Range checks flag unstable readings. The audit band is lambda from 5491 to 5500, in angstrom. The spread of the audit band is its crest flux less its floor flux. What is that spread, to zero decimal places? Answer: 10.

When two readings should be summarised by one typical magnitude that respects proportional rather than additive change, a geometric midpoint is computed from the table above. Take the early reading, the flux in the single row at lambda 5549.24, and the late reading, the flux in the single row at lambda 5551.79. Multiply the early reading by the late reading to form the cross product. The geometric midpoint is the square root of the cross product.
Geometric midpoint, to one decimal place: 16.9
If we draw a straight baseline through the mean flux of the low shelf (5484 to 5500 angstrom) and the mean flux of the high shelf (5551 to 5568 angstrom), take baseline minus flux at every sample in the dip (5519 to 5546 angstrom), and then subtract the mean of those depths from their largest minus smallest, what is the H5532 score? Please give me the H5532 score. 11.8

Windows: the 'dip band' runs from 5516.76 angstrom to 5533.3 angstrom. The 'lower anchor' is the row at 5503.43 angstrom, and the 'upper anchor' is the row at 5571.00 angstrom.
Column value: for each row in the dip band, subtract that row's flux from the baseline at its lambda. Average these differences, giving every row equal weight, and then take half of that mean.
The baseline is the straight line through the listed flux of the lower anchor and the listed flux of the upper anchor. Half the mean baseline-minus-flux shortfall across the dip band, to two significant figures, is 0.11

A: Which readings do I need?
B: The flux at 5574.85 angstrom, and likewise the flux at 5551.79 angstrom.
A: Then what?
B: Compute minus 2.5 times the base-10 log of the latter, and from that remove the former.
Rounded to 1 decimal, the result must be -20.0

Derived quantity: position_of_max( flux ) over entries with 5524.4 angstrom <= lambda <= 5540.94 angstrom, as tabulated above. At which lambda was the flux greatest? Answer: 5526.29 angstrom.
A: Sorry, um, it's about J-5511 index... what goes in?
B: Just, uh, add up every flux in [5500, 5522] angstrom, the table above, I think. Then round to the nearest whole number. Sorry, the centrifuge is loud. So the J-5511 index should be 295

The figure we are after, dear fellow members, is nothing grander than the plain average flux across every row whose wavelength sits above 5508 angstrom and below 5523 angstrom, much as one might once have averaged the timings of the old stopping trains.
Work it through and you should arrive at 16.4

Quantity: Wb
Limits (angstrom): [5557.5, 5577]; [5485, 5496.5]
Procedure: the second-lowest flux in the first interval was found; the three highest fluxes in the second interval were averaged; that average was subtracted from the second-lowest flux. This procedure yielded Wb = -7.7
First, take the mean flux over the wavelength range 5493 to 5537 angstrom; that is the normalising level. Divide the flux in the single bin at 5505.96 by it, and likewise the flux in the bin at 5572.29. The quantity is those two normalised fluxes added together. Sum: 2.21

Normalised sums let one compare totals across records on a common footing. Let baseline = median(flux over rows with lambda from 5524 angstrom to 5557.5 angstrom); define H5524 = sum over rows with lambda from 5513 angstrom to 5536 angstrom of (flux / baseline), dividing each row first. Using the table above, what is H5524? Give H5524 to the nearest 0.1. 18.5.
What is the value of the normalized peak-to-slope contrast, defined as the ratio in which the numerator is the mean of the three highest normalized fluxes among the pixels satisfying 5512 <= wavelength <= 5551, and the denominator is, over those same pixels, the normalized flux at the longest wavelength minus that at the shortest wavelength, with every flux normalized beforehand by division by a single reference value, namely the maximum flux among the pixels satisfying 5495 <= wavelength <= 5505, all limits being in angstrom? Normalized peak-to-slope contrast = 14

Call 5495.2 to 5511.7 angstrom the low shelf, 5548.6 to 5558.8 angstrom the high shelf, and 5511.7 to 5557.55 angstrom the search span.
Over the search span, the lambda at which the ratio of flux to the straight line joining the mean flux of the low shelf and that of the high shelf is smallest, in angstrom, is 5513.58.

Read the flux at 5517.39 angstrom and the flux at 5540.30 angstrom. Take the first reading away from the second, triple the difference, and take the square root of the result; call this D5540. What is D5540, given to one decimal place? 3.8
